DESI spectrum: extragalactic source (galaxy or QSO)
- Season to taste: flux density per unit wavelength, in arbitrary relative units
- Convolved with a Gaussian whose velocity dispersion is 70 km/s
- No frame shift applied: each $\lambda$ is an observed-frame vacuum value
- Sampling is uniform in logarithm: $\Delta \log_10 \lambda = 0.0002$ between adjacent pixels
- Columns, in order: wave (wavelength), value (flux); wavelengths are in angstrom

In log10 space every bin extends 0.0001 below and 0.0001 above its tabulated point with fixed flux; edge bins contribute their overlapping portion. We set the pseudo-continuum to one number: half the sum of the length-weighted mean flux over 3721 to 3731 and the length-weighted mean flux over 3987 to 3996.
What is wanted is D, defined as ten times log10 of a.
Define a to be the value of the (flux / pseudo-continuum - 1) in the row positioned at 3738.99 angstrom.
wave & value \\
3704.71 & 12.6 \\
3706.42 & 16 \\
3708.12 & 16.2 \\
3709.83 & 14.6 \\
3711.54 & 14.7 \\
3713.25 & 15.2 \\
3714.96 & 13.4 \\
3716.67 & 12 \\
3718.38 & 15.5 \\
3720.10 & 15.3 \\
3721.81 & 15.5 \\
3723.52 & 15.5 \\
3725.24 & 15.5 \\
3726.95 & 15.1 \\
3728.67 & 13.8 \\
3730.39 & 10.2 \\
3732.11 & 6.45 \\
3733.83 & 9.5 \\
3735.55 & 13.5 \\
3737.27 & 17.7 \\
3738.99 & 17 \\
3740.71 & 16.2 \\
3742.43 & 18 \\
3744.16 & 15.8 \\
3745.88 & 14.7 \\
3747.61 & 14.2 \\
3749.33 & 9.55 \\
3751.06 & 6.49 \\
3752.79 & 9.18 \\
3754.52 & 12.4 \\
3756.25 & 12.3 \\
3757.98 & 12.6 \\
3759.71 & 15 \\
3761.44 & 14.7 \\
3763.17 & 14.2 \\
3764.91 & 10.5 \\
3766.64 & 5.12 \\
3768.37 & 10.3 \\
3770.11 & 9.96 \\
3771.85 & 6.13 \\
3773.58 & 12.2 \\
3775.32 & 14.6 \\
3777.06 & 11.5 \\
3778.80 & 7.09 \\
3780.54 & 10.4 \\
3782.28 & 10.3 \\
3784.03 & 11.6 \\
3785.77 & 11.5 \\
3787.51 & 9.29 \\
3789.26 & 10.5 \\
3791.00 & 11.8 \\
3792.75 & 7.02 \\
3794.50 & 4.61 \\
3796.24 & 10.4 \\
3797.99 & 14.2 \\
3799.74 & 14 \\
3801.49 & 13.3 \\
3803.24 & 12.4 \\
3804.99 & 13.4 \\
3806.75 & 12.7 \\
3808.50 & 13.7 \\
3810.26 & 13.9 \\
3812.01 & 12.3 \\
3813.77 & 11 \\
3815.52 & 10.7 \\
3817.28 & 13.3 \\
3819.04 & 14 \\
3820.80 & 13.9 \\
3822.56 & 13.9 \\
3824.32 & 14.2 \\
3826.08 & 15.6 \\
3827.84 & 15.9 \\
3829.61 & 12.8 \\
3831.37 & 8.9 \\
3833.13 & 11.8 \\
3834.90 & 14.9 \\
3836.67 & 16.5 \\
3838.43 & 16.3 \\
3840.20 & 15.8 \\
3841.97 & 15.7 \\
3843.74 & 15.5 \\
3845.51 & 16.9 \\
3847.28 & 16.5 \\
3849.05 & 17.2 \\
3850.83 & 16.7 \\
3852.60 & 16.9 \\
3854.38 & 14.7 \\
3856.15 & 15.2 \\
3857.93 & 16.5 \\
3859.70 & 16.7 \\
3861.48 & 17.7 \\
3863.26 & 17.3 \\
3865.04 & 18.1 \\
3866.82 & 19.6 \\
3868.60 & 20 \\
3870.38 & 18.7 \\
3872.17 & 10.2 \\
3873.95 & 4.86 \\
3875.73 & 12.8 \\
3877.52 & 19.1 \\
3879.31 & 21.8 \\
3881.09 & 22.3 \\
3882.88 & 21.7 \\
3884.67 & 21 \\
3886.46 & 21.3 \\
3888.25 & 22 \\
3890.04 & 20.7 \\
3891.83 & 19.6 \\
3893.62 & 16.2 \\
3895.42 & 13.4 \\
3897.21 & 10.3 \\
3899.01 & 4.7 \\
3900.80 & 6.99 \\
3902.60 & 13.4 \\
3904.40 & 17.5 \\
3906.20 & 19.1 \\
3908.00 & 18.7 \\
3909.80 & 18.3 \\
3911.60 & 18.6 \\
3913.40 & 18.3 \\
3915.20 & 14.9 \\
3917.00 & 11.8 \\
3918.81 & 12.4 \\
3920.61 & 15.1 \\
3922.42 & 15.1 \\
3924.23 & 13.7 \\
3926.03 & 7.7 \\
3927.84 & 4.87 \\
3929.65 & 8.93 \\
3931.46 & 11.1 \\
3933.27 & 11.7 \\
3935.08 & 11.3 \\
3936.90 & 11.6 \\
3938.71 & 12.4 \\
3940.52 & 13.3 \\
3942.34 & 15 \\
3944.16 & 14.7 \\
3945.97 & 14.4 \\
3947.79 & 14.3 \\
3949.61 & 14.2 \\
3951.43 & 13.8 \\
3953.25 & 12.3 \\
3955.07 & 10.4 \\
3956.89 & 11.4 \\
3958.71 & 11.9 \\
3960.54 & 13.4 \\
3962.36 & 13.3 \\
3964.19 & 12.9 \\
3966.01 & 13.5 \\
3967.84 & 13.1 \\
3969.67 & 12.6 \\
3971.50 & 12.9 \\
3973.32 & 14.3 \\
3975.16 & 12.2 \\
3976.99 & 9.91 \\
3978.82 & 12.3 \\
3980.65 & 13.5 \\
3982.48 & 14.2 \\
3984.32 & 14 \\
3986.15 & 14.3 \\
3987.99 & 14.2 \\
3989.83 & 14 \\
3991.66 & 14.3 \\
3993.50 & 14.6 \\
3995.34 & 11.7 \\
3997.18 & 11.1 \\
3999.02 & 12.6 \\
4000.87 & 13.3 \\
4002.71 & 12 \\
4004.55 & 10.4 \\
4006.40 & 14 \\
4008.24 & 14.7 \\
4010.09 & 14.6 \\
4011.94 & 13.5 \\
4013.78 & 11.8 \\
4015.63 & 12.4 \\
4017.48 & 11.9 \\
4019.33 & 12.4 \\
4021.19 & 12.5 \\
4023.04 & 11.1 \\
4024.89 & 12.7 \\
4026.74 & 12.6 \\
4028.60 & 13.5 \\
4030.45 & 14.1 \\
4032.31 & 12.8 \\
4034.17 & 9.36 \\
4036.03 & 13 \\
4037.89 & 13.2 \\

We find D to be -7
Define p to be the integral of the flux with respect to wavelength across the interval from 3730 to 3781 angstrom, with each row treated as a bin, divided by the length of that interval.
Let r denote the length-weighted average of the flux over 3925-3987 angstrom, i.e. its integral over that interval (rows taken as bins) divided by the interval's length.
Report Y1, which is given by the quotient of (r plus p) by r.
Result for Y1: 2.0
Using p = 11.9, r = 12.4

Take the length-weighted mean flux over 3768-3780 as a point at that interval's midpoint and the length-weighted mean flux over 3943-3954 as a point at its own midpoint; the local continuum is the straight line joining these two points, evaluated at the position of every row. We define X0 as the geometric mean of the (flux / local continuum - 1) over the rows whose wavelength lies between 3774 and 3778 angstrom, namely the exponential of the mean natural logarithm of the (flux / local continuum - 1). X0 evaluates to 0.22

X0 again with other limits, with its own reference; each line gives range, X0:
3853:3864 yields 0.34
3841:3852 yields 0.39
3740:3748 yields 0.63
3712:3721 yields 0.56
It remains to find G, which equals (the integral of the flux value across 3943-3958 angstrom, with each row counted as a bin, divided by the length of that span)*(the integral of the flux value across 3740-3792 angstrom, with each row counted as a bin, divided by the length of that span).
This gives 153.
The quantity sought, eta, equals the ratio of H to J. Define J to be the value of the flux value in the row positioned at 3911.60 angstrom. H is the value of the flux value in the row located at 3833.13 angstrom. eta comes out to 0.6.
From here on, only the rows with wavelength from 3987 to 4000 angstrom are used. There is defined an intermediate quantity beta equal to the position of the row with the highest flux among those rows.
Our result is 3993.50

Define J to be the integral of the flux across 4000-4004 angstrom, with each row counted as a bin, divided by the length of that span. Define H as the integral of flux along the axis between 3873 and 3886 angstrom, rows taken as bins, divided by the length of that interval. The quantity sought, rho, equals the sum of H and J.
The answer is 30.2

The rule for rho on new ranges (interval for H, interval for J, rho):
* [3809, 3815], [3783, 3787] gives 23.7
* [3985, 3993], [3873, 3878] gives 25.9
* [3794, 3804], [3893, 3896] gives 26.5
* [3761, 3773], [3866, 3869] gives 29.8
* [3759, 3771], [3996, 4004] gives 23.5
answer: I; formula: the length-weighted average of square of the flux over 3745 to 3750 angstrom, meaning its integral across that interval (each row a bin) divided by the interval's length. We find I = 173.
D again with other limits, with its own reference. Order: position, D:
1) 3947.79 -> -18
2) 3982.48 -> -21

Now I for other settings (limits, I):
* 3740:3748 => 253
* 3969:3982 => 160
